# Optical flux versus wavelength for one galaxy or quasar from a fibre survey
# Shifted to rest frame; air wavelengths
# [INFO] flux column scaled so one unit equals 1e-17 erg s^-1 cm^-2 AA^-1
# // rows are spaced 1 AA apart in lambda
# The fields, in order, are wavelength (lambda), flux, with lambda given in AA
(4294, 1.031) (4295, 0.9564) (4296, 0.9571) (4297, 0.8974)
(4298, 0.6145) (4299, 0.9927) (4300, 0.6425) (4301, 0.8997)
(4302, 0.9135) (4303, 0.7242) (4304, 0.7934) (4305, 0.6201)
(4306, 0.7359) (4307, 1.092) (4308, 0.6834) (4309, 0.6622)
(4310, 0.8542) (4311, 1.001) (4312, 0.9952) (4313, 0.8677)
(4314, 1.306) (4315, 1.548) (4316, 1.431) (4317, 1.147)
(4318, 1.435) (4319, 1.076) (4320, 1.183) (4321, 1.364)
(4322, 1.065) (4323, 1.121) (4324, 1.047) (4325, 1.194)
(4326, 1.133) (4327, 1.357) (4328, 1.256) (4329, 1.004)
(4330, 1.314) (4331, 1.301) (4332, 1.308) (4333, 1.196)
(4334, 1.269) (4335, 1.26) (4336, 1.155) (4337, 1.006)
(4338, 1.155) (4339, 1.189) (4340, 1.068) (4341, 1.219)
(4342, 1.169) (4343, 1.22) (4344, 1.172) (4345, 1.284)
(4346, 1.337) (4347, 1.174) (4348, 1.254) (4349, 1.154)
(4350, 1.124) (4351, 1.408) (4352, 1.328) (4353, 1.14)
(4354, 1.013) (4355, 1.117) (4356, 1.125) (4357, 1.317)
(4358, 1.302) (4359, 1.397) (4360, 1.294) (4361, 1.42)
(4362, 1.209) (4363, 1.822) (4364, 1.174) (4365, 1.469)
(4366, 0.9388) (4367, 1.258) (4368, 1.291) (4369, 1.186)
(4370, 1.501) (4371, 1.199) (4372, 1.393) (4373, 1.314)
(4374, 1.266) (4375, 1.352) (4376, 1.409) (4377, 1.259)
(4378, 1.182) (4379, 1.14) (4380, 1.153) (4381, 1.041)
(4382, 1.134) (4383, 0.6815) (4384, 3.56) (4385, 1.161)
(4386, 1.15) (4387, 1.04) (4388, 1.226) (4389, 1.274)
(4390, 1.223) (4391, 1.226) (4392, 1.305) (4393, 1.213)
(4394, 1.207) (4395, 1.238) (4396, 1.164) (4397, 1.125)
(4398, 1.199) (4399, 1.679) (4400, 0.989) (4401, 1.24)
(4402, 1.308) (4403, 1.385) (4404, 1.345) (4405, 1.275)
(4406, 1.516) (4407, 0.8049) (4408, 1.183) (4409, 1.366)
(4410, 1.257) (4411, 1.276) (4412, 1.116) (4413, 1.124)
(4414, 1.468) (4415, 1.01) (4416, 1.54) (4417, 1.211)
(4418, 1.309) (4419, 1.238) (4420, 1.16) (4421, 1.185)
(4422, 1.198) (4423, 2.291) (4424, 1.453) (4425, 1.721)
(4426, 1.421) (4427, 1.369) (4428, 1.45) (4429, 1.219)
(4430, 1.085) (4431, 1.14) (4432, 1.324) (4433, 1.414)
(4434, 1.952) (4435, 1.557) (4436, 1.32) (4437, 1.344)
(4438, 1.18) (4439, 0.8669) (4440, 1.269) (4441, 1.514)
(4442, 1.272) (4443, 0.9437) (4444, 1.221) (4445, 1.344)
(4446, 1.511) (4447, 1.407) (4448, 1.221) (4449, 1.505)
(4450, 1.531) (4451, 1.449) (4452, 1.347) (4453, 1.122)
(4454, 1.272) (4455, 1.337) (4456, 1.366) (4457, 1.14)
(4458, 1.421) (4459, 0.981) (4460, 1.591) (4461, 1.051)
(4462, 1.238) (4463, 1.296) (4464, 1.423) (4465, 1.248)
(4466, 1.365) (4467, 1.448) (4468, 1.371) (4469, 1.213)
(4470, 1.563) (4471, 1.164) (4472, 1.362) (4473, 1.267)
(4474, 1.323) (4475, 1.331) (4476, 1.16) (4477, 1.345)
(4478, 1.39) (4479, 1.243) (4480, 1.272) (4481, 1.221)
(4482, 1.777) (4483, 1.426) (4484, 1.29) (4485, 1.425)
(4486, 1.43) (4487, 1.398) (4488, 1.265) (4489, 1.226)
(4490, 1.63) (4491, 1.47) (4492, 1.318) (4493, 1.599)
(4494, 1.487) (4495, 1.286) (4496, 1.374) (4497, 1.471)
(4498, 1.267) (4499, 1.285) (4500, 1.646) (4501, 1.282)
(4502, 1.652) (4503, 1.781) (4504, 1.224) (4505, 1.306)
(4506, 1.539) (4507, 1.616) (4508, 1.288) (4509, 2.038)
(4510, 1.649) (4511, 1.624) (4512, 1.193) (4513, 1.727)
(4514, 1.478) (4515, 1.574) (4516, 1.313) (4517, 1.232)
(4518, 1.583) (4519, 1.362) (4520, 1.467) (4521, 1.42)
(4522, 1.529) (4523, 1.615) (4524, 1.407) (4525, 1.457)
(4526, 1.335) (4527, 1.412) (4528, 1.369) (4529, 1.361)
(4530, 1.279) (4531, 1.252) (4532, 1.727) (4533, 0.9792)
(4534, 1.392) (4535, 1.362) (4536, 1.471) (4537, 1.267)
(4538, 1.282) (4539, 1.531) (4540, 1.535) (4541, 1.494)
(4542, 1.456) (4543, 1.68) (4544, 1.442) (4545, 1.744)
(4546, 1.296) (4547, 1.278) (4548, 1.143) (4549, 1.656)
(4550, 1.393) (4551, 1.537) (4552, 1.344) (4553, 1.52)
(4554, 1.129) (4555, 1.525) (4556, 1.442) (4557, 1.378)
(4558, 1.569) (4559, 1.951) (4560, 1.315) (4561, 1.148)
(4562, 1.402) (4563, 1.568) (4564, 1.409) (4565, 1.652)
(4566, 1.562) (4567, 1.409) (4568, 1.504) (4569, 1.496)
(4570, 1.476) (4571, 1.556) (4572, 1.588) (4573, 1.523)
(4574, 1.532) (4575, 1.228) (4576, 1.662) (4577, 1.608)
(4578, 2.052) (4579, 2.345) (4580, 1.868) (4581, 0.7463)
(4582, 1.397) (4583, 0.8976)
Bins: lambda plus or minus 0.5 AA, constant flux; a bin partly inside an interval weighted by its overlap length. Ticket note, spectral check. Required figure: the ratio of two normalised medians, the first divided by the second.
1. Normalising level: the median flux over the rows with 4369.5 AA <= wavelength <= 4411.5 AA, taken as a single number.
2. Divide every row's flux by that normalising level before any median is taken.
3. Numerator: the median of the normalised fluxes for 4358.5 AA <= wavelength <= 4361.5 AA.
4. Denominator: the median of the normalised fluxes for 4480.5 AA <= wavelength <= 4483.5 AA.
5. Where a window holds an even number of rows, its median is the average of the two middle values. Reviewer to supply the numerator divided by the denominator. 0.98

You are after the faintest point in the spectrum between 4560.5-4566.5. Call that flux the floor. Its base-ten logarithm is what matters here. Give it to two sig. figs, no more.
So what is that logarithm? 0.060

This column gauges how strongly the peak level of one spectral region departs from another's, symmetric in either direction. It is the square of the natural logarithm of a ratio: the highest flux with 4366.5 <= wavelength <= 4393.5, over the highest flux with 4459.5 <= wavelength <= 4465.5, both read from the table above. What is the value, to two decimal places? 0.65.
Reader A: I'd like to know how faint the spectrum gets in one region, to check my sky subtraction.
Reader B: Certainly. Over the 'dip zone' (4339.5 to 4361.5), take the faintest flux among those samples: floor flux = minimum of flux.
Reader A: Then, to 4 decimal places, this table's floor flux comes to 1.0130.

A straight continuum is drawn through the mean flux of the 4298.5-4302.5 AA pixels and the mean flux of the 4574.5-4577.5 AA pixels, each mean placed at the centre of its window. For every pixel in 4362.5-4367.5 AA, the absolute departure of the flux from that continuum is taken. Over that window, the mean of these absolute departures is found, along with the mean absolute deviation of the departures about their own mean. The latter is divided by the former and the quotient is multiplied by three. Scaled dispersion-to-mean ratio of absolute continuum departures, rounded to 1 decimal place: 2.0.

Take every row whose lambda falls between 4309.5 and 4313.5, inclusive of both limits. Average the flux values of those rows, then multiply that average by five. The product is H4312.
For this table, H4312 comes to 4.6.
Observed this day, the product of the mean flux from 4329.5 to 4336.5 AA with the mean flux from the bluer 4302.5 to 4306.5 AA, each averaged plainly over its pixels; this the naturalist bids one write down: 0.9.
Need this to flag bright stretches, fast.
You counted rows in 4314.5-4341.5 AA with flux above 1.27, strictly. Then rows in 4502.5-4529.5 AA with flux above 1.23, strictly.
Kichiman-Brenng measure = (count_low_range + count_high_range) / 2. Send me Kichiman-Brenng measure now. 16.5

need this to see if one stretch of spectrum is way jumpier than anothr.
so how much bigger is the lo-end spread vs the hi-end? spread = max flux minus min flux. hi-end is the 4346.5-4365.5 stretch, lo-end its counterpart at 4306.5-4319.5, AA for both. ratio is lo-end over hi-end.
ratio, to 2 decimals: 1.09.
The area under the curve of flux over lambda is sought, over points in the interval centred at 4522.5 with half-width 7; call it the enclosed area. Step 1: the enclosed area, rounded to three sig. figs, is 19.9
